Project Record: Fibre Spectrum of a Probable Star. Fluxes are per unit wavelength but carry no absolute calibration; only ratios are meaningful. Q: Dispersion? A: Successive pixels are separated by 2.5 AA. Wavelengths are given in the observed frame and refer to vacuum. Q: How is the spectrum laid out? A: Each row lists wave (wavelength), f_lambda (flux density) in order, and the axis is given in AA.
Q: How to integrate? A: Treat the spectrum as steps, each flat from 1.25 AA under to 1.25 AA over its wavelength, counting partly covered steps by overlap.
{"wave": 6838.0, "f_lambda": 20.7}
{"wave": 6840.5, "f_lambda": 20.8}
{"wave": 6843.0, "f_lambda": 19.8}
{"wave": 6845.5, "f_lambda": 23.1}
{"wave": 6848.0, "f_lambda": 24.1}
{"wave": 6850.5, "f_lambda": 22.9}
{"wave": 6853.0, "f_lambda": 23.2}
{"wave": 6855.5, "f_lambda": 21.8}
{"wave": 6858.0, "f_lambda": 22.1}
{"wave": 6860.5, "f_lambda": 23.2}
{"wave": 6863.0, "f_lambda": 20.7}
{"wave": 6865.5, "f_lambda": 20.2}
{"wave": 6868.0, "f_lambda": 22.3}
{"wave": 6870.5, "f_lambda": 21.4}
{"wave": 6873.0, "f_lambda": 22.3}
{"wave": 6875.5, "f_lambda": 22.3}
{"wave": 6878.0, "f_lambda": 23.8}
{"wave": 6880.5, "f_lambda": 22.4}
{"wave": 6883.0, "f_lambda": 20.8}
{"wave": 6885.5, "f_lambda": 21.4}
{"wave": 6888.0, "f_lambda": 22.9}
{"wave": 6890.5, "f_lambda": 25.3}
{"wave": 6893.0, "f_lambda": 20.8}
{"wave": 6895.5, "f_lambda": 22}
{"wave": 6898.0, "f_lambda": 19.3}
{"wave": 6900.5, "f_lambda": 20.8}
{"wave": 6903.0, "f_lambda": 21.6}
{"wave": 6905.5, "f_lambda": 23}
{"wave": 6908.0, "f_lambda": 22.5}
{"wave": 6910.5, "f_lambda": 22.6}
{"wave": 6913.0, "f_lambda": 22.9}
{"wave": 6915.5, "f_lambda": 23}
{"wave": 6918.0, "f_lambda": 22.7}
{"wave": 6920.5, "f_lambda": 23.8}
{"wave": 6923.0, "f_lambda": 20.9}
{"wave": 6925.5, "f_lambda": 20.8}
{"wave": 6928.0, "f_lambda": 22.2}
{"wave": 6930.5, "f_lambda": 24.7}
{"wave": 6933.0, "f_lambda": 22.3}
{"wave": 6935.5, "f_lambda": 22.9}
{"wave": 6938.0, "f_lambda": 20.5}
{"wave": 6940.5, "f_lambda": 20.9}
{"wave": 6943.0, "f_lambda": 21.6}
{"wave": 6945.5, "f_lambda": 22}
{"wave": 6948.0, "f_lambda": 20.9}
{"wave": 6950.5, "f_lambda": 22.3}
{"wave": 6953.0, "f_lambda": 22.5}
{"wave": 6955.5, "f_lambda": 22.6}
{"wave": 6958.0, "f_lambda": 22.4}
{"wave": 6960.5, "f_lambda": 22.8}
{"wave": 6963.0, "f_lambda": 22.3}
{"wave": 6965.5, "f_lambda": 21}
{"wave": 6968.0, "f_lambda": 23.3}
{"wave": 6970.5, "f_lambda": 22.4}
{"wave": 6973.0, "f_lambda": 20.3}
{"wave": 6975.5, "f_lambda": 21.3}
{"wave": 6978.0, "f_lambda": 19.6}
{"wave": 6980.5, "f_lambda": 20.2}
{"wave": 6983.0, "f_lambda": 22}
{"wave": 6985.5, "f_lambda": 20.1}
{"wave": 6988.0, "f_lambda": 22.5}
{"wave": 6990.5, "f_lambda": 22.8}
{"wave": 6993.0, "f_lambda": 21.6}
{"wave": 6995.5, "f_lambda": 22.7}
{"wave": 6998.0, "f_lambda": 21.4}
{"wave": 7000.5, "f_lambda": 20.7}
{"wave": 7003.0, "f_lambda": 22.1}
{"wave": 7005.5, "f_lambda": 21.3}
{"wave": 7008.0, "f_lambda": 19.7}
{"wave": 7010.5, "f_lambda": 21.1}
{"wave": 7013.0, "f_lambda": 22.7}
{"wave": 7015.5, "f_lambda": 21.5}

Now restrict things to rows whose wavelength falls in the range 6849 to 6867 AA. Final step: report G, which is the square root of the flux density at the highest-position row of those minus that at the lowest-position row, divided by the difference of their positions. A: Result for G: -0.019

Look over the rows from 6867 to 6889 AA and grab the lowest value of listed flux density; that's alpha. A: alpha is 20.8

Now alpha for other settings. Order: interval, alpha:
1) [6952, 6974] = 20.3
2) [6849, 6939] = 19.3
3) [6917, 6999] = 19.6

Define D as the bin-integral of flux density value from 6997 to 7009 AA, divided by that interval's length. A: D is 21.1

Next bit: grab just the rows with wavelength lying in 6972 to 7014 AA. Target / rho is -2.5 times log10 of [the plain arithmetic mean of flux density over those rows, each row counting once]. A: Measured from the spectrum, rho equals -3.32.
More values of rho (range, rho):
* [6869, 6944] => -3.36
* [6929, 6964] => -3.37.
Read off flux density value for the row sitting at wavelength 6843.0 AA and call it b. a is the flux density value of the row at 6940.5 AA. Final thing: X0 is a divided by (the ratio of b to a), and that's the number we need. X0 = 22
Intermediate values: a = 20.9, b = 19.8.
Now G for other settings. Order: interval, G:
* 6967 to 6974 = -0.064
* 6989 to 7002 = -0.023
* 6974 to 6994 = 0.002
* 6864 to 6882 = 0.016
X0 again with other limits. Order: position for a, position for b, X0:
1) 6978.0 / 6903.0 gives 18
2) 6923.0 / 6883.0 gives 21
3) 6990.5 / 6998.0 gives 24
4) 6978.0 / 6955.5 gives 17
